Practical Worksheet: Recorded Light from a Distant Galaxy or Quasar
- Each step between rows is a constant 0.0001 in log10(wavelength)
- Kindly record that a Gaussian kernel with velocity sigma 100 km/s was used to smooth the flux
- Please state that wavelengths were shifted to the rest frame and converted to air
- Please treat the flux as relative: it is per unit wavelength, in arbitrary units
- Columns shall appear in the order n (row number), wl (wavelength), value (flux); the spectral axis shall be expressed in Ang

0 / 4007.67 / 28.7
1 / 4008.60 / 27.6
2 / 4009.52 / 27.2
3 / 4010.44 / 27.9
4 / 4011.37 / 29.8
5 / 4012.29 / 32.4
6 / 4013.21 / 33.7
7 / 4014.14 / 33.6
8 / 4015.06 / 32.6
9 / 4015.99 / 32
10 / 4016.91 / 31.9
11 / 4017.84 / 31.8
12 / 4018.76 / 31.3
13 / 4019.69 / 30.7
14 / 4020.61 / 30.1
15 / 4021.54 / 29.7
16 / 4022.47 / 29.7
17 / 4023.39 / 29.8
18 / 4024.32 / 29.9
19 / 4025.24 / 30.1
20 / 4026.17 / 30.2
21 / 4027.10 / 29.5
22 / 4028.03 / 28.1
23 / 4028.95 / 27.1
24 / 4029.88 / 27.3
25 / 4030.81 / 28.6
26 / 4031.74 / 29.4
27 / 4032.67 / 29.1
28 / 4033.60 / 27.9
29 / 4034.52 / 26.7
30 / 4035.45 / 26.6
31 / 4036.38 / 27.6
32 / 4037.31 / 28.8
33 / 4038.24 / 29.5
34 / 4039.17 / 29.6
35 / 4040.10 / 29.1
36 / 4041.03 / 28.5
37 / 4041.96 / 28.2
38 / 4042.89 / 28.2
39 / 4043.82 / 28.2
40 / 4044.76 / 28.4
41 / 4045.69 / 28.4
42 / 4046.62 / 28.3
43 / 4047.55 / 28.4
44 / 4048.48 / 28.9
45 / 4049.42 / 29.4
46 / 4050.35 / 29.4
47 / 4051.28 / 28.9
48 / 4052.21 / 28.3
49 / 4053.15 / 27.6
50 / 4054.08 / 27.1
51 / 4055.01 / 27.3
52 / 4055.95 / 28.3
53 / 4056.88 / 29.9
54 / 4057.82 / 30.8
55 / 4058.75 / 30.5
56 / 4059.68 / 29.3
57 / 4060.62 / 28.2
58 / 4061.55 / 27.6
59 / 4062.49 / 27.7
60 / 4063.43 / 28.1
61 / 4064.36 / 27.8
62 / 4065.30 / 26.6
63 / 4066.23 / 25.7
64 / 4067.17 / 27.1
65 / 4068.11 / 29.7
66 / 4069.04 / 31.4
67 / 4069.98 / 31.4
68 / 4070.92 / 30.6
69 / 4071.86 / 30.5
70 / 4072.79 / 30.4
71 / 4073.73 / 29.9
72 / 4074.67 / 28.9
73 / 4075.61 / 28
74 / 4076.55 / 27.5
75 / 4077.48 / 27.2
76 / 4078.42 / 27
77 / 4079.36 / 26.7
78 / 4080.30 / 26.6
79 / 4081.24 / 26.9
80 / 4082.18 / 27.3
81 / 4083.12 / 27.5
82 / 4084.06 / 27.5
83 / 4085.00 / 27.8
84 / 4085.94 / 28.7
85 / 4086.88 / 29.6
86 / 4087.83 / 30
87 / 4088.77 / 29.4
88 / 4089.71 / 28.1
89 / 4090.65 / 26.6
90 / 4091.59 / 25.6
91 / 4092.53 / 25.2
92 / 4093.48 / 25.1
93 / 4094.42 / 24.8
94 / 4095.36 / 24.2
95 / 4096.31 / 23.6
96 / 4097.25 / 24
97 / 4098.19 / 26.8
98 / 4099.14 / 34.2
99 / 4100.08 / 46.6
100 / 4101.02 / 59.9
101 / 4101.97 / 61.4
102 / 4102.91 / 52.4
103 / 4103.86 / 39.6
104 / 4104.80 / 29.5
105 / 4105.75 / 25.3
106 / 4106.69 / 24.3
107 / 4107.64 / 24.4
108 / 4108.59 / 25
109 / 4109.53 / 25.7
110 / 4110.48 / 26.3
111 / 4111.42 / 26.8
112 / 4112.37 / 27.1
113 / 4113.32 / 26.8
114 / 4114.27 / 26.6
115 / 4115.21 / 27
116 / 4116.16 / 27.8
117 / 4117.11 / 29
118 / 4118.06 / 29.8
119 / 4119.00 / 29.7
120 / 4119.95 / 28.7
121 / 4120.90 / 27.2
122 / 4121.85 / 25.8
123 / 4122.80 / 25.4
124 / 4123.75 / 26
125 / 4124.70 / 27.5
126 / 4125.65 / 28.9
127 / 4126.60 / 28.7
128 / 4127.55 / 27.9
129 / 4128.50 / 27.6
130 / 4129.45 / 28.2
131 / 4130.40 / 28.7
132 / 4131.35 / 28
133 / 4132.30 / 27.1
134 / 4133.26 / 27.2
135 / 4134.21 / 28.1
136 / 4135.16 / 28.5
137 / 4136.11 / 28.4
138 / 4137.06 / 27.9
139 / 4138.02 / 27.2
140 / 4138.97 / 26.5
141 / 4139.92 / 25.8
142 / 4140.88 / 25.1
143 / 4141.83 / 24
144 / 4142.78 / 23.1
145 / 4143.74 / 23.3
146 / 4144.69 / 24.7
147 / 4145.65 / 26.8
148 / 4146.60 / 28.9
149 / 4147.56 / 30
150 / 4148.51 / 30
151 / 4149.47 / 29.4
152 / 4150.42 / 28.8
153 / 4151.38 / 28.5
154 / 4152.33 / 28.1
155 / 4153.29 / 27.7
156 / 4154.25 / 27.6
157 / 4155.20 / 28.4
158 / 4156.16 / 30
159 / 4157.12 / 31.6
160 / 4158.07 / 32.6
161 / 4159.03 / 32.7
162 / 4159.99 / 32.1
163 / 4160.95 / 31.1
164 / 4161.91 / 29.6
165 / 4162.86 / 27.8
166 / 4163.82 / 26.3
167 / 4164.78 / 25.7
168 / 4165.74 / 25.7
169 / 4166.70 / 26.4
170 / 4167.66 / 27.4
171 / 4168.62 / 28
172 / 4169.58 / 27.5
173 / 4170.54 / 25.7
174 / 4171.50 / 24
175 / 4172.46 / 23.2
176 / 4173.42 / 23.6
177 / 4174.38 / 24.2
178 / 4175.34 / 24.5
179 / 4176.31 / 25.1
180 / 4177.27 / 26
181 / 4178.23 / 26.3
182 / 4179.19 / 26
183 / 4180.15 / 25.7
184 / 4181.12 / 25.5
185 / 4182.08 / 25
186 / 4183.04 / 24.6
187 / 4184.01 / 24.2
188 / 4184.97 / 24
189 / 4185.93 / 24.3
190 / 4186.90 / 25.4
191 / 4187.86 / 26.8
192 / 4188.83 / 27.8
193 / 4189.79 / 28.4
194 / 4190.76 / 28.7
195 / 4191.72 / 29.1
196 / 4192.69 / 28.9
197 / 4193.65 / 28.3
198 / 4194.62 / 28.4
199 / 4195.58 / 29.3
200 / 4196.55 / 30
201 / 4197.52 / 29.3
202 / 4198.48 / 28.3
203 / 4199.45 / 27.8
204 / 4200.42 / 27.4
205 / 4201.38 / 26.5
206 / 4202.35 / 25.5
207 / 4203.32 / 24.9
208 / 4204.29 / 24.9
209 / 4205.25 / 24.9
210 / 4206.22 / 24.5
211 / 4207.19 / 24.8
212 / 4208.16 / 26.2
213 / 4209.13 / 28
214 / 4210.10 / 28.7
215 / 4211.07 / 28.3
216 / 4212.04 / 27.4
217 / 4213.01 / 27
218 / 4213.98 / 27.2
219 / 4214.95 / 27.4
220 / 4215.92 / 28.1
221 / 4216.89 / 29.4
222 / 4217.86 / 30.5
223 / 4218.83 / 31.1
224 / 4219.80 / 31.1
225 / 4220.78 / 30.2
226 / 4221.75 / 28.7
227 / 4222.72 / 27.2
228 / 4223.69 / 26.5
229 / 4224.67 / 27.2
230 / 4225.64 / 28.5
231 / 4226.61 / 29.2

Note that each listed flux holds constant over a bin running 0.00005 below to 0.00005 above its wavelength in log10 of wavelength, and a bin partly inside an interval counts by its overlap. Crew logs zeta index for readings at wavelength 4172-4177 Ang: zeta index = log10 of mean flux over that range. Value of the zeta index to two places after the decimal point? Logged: 1.38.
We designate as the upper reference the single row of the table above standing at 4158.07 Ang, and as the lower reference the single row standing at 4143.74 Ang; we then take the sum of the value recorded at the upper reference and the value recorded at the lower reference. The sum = 55.9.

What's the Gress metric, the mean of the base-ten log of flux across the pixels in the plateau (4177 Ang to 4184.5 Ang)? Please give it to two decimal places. 1.40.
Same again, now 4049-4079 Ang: 1.46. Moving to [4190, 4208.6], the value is 1.43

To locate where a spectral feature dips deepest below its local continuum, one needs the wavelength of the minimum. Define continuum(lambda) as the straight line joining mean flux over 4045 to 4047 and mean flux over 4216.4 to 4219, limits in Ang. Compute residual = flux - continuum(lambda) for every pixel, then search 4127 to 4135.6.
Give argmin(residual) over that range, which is 4132.30 Ang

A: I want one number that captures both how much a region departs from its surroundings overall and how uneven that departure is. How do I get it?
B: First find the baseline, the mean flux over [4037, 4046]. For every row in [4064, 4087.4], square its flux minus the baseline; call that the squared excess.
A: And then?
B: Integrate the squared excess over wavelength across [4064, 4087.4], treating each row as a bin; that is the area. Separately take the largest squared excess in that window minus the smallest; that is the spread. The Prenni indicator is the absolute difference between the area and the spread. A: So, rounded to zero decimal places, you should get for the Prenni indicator 55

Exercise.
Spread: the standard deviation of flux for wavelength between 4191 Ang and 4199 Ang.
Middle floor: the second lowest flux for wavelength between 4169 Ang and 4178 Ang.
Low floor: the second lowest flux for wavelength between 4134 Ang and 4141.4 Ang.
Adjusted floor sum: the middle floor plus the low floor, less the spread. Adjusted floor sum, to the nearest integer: 49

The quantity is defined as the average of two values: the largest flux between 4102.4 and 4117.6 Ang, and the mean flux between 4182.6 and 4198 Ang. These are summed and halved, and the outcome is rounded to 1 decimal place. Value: 39.9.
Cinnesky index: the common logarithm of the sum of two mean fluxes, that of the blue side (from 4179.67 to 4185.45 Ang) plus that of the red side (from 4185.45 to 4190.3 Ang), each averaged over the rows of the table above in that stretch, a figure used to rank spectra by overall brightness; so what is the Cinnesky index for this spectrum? 1.71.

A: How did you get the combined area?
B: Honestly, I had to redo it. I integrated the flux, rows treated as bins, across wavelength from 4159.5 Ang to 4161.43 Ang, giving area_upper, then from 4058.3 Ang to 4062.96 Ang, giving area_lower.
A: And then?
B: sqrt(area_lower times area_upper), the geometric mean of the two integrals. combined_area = 90.1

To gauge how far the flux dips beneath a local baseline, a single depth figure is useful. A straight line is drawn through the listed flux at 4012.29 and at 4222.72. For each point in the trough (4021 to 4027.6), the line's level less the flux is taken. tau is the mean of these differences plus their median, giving 4.6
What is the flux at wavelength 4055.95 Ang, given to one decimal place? 28.3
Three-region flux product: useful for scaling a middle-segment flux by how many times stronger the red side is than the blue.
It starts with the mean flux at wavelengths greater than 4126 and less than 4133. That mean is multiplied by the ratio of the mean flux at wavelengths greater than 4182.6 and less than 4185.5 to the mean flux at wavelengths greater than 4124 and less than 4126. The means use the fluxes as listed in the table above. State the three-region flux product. 24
